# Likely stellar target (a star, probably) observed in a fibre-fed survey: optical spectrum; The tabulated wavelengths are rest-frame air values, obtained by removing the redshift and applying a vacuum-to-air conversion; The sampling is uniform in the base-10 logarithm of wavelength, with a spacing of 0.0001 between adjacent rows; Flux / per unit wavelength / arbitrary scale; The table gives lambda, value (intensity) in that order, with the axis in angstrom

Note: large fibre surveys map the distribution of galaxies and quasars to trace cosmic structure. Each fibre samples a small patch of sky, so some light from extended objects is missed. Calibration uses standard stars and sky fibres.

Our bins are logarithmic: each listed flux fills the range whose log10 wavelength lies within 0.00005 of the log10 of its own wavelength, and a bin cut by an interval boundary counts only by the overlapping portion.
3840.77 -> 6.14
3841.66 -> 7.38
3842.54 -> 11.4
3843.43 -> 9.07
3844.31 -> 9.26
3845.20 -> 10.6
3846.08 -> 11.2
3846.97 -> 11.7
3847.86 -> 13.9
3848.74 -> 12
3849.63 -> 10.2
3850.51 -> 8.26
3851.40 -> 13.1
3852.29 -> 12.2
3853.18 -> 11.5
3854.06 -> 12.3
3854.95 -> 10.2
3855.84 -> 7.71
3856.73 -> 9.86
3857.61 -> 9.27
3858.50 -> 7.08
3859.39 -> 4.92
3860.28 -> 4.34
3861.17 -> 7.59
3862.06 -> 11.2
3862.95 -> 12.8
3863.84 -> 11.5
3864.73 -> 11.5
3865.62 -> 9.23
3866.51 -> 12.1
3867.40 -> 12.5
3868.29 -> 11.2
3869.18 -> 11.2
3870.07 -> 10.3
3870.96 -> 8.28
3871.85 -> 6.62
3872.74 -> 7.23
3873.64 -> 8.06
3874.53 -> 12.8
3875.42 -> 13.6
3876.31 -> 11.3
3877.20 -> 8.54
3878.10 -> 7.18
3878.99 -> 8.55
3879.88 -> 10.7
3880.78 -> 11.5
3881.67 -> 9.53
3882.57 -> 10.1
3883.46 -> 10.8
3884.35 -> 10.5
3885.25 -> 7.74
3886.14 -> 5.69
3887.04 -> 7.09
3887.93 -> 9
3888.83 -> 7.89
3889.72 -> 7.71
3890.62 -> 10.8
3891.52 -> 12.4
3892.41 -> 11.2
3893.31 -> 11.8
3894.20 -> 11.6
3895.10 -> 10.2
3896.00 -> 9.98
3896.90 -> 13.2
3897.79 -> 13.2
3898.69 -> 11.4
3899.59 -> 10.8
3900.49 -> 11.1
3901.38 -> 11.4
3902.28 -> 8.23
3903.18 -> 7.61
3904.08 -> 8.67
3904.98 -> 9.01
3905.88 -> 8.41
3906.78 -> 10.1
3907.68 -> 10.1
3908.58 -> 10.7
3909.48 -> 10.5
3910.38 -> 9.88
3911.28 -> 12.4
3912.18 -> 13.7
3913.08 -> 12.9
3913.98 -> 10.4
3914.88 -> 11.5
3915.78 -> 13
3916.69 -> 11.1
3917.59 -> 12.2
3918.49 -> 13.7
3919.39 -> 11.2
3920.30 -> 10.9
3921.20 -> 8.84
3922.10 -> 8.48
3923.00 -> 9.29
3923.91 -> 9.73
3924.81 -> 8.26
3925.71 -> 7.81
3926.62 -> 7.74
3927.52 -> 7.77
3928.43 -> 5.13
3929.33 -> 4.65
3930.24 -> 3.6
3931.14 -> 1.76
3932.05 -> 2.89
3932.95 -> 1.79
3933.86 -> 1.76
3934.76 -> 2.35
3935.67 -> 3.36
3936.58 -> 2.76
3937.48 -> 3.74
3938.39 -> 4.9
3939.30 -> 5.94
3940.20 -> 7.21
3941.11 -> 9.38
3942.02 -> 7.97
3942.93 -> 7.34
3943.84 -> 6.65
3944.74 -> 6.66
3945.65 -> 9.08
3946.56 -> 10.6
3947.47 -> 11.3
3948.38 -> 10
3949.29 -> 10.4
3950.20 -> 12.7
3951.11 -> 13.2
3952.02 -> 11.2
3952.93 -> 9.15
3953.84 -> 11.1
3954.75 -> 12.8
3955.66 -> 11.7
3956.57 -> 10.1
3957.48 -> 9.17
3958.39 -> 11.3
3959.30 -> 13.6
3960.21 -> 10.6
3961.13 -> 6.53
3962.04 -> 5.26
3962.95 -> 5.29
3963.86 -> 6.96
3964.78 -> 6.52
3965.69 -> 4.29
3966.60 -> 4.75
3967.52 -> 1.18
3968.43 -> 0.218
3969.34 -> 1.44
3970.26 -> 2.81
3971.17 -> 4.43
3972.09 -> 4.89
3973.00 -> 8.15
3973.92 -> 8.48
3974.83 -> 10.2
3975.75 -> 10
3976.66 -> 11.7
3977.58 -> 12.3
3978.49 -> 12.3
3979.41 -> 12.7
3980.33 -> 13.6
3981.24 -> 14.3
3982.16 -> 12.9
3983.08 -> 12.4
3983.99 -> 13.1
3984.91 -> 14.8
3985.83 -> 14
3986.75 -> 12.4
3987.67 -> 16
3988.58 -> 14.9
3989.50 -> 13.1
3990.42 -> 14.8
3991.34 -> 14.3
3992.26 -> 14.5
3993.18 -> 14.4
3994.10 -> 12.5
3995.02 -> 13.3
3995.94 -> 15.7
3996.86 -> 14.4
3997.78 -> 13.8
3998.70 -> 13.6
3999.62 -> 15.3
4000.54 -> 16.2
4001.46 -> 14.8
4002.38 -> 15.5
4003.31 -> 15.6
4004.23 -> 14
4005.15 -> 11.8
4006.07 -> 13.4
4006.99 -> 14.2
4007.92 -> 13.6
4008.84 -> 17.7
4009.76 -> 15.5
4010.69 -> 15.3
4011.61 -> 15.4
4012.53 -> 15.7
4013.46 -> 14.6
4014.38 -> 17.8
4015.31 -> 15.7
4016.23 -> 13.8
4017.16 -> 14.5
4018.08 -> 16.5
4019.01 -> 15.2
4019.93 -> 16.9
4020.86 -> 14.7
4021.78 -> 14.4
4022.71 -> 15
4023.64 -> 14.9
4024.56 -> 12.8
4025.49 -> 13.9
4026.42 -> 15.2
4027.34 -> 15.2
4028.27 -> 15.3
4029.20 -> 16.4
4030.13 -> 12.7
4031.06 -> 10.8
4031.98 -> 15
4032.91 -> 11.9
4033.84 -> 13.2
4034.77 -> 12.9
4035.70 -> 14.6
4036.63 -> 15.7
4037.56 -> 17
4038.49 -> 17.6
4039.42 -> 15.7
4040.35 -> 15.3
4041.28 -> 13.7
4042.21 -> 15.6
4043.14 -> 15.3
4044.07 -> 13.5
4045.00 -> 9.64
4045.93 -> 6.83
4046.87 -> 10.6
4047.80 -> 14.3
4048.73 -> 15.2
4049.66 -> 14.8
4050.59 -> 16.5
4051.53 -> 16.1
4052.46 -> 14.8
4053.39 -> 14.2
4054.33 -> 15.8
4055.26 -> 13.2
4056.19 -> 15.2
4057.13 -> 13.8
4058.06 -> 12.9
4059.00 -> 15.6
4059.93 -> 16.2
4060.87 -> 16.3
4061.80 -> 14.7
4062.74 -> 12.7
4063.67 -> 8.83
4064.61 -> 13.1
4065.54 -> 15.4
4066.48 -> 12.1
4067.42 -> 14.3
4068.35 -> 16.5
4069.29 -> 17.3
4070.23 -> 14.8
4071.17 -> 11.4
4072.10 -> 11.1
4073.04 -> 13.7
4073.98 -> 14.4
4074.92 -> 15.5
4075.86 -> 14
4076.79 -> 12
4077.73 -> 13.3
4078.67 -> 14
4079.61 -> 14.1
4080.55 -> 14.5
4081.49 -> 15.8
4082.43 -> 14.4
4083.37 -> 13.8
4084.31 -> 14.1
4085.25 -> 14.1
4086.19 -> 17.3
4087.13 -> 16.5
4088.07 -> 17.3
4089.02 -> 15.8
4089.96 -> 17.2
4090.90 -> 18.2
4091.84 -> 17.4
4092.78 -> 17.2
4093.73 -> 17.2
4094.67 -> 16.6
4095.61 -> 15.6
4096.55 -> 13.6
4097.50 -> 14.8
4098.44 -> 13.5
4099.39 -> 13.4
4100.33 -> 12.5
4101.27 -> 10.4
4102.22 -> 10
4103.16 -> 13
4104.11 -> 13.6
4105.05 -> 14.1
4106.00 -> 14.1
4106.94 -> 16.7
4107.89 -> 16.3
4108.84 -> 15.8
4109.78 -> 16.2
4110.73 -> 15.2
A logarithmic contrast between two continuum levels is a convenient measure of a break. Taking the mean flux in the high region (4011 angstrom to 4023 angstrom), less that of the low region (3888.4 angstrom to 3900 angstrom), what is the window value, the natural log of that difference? 1.5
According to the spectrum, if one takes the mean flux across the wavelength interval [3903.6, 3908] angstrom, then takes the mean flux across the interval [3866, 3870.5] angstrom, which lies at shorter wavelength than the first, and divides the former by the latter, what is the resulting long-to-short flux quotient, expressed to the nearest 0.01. 0.81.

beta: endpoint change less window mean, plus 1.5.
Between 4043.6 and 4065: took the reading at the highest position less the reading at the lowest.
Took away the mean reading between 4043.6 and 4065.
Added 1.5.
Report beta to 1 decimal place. -12.6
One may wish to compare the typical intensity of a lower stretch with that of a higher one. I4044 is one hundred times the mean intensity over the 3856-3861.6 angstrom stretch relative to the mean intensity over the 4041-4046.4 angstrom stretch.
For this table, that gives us 58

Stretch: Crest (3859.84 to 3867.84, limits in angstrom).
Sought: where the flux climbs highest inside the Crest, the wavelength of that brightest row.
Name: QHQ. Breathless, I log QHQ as 3862.95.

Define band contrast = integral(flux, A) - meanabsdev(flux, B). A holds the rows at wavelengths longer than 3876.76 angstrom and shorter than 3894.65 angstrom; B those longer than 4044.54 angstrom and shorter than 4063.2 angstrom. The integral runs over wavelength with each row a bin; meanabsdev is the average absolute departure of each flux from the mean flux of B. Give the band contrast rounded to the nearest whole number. 168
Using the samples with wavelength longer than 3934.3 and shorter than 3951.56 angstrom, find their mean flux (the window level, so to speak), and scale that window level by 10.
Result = 77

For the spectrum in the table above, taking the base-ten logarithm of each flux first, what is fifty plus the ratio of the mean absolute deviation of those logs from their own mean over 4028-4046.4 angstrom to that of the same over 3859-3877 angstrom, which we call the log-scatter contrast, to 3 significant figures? 50.6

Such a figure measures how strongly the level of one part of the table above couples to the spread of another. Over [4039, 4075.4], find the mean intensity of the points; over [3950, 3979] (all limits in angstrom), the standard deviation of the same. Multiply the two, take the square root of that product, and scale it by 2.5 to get 18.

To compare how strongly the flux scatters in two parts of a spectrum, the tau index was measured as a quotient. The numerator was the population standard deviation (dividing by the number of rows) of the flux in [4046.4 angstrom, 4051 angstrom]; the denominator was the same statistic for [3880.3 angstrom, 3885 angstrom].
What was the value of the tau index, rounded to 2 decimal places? 2.99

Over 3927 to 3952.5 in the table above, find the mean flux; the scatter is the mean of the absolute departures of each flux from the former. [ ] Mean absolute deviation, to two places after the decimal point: 2.98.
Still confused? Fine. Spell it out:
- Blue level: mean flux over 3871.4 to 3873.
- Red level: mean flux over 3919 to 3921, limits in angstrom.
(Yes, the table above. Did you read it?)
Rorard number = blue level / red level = 0.6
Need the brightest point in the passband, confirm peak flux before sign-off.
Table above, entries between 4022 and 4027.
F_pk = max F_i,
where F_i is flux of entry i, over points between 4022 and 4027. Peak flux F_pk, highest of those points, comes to 15.2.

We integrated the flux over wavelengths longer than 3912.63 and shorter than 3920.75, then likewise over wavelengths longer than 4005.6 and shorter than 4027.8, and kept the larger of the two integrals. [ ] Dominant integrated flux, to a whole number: 335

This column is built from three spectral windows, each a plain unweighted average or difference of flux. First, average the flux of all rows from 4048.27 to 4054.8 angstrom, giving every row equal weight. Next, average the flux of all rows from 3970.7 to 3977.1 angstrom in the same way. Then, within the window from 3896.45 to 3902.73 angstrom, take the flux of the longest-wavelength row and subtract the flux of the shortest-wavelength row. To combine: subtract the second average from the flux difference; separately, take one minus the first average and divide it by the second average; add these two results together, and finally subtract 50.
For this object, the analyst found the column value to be -65.0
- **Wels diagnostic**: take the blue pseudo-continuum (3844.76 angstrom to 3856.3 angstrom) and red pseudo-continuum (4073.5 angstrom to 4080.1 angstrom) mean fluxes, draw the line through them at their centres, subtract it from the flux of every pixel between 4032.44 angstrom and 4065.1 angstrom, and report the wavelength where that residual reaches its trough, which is 4045.93 angstrom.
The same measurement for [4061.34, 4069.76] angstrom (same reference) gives 4063.67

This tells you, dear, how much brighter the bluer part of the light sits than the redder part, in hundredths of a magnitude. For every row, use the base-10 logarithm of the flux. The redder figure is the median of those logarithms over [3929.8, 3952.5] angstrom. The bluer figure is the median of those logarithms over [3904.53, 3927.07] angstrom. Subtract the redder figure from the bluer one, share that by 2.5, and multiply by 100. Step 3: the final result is 7.7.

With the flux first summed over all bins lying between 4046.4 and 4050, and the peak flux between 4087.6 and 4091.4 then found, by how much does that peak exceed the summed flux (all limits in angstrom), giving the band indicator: -37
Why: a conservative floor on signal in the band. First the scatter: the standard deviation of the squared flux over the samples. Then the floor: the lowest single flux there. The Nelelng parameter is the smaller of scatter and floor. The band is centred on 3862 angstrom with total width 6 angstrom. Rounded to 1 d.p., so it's 4.3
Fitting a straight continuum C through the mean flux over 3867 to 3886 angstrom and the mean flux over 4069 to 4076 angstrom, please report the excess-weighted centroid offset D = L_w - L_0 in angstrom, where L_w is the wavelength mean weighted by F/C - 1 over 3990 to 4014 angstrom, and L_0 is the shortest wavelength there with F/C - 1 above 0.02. 12.0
